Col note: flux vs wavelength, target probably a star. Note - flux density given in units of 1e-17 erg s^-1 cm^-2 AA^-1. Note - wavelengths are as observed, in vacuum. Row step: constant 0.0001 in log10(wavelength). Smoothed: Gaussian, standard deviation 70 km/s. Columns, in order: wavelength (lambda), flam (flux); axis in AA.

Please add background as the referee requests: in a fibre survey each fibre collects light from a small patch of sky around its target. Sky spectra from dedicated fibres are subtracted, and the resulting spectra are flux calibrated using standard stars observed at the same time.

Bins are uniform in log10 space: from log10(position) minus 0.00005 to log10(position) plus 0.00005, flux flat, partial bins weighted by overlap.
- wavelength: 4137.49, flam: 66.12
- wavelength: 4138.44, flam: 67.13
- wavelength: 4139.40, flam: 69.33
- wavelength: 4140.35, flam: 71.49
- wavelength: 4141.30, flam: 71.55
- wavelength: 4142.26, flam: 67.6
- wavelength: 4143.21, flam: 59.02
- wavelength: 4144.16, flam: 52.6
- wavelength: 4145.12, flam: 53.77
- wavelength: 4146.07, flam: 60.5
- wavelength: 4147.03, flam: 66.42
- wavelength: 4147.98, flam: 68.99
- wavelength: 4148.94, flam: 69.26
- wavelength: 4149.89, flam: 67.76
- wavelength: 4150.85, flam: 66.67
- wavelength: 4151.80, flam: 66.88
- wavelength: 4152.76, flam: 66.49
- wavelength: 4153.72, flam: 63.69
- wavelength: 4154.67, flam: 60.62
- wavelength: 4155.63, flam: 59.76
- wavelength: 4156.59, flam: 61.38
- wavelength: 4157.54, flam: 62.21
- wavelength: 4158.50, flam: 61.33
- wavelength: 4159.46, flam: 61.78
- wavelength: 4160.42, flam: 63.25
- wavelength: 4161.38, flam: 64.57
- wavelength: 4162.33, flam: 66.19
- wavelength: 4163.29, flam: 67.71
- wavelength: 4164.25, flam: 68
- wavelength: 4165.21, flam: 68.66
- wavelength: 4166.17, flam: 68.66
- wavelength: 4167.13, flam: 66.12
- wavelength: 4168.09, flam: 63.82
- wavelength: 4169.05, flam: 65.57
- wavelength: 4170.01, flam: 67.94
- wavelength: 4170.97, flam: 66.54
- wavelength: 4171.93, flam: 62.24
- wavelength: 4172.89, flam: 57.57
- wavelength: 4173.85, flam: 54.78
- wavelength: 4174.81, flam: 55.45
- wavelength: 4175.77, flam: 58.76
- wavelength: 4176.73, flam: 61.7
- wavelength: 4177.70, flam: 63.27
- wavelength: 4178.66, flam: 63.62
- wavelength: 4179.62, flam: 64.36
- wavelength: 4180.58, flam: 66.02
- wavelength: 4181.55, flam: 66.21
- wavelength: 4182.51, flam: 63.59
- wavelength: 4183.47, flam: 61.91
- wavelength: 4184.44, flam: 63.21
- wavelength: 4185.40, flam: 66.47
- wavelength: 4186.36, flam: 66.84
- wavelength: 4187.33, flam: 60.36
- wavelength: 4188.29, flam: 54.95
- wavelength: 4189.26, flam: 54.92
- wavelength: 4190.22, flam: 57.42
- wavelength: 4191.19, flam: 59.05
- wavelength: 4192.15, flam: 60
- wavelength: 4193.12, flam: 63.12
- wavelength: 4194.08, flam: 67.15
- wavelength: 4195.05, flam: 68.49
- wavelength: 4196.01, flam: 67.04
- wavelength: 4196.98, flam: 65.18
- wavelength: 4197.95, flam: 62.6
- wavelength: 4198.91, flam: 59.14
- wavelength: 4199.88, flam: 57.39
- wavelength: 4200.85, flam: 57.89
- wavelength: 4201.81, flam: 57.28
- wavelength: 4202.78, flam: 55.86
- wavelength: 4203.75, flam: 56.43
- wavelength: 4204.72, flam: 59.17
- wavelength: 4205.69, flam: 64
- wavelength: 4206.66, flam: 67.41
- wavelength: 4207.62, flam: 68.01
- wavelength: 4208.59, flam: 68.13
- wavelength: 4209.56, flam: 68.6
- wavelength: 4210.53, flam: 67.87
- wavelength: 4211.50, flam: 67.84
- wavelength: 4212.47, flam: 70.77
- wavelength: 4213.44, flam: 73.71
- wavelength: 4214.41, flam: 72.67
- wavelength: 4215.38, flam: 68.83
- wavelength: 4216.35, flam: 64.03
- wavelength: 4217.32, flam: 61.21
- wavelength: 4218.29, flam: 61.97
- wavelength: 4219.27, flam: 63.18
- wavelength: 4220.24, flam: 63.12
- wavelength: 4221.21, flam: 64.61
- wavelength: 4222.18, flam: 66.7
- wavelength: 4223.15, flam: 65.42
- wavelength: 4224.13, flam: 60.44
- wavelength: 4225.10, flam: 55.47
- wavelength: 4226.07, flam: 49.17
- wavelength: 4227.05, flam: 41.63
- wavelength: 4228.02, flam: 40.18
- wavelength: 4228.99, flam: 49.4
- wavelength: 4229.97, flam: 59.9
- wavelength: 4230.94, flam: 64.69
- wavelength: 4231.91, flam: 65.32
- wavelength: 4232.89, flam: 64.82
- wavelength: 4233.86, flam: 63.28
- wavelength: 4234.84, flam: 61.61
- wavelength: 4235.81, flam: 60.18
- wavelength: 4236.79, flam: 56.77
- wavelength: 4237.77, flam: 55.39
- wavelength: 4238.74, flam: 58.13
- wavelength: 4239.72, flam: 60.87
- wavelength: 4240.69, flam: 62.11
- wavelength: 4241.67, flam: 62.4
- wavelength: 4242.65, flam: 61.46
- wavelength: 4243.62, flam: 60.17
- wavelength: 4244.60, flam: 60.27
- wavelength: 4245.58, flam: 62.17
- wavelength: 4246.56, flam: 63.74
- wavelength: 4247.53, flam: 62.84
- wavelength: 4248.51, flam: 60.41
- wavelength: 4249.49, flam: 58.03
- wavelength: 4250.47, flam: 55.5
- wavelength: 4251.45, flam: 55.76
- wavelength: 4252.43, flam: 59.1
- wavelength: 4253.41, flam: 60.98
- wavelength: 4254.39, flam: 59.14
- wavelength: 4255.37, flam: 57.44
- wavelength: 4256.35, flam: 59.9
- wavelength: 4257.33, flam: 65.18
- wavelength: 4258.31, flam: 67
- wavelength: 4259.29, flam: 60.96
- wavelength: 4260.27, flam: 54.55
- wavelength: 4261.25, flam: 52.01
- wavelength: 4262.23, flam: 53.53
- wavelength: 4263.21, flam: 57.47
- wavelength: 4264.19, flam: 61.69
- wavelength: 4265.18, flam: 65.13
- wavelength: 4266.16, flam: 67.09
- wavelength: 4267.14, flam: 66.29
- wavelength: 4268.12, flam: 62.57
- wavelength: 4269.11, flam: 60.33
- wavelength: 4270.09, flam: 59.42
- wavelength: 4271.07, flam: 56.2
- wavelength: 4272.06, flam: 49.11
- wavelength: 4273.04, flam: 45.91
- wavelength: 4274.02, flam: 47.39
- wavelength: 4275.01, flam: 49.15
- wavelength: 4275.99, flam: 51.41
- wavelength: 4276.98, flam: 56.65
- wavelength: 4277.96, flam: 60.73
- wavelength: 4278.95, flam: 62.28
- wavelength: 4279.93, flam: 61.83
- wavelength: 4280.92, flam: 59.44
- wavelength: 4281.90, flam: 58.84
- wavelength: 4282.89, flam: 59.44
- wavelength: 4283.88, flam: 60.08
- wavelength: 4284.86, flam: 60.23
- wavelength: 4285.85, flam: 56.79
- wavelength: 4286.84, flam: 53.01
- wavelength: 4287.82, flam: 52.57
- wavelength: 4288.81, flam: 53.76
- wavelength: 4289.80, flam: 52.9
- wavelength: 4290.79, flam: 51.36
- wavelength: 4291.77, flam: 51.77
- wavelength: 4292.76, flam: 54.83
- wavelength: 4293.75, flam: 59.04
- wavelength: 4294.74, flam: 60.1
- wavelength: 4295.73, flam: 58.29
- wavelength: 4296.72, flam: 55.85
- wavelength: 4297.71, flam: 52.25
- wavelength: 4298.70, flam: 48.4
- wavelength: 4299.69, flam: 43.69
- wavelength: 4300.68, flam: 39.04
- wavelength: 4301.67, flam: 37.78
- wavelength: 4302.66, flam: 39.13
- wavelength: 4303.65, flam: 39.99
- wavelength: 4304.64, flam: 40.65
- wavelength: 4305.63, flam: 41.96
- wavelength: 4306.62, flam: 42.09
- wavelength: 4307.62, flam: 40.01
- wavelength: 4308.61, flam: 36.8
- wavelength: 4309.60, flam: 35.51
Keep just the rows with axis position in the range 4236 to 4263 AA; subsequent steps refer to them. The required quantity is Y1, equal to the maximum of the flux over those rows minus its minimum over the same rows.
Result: 15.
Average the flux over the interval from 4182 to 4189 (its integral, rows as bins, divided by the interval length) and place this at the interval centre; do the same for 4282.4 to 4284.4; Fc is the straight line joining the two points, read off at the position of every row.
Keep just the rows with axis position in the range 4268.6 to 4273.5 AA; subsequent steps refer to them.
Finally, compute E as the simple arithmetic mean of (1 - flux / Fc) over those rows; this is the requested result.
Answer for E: 0.10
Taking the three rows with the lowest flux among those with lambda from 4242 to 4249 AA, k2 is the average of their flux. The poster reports 60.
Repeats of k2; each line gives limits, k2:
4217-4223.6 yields 62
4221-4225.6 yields 60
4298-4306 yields 39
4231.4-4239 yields 57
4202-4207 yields 57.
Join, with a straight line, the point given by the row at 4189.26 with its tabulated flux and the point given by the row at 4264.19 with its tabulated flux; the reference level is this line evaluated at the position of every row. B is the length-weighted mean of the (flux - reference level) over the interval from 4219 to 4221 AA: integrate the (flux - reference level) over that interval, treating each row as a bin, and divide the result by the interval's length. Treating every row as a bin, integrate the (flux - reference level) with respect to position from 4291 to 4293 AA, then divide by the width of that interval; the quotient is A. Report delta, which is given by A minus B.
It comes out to -17.1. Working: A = -11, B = 6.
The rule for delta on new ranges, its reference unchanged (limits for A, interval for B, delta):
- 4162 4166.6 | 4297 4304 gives 36.8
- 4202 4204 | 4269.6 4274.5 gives 10.9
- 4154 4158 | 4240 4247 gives 7.3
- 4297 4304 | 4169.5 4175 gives -29.3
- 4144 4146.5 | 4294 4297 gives 11.2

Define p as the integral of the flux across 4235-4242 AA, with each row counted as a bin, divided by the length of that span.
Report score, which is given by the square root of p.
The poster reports 7.71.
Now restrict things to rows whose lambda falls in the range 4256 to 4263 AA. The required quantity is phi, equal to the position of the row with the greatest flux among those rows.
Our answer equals 4258.31 AA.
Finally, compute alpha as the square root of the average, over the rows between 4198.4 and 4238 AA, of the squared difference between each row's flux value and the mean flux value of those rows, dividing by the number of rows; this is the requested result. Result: 7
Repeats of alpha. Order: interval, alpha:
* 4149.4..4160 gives 3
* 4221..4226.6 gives 6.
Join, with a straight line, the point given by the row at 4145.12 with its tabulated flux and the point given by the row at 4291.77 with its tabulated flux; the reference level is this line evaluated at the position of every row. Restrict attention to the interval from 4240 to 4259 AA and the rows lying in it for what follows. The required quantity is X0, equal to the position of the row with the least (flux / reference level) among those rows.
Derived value 4250.47 AA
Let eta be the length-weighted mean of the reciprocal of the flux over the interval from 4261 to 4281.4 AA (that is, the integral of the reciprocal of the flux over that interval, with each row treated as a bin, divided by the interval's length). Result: 0.0176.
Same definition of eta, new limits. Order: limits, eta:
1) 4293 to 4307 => 0.0218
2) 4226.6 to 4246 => 0.0174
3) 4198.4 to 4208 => 0.0167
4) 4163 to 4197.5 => 0.0159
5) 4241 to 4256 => 0.0167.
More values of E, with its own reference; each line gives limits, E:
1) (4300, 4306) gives 0.33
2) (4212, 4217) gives -0.14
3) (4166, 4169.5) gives -0.05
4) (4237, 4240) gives 0.05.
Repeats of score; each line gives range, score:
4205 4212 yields 8.20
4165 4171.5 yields 8.16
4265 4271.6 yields 7.89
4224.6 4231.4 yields 7.18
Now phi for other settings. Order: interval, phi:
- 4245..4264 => 4258.31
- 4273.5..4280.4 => 4278.95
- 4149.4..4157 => 4149.89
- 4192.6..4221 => 4213.44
